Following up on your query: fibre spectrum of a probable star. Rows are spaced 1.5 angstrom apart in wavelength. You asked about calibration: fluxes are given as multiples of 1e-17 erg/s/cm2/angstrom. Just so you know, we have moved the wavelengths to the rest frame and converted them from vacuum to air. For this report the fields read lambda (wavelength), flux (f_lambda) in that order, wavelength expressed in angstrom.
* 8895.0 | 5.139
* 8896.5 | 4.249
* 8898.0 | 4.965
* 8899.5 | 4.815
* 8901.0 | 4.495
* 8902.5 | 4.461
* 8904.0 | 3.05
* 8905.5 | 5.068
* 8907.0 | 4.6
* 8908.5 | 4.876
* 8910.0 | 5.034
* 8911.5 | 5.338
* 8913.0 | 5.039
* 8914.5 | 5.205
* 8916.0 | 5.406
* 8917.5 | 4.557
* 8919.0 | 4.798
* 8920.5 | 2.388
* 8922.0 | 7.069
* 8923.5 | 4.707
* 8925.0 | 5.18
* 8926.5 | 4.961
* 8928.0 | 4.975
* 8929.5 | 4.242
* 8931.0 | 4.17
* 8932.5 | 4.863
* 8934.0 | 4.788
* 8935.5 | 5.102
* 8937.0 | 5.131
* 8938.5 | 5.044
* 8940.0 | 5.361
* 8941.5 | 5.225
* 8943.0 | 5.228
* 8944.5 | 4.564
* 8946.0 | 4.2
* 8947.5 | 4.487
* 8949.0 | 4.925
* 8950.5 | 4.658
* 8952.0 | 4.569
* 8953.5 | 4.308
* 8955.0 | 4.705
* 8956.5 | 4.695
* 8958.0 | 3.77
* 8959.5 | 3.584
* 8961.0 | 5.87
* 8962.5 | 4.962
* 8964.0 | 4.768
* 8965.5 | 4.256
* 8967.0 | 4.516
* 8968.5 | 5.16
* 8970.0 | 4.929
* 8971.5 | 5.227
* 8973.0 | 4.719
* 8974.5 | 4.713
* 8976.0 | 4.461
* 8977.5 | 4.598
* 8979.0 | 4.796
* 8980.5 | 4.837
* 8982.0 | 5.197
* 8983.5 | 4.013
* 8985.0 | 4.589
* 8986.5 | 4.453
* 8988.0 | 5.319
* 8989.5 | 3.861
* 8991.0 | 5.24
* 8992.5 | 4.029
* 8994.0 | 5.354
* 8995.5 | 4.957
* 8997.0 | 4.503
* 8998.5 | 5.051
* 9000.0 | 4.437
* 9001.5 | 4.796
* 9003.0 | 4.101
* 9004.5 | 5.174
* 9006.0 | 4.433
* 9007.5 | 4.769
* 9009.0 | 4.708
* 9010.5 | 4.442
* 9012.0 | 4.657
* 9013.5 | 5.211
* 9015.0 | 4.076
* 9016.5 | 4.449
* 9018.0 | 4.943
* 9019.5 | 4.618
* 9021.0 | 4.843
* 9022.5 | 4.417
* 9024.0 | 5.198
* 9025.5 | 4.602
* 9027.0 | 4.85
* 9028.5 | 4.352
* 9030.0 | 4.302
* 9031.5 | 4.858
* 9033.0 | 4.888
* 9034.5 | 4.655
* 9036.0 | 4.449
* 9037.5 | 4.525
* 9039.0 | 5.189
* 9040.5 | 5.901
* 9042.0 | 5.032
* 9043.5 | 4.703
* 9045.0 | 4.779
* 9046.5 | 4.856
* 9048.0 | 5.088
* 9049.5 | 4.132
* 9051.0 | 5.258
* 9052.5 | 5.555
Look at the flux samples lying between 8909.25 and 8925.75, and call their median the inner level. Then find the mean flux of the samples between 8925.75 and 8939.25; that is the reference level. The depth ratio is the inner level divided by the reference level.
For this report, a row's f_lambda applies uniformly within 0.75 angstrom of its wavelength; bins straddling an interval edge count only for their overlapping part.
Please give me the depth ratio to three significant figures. 1.05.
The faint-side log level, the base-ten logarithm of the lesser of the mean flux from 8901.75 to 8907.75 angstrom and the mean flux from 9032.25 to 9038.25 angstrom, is 0.63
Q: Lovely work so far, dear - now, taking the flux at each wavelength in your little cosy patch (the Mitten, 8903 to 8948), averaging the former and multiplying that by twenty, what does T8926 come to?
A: 96.4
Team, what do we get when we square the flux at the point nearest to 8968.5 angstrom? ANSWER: 26.6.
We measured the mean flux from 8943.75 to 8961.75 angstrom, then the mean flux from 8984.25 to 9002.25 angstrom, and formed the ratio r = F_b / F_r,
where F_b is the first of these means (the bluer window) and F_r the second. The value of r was 0.96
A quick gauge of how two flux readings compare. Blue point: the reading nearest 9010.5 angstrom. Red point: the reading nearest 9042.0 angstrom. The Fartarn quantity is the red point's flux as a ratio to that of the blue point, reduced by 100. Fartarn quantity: -98.9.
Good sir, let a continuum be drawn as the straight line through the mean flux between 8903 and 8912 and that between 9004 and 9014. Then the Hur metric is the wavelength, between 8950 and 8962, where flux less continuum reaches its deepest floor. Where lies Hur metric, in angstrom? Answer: 8959.5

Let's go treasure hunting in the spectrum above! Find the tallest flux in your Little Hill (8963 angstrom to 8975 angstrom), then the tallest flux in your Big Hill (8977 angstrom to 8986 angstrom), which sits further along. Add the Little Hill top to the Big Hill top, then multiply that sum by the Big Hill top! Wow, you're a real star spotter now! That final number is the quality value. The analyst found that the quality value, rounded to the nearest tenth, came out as 54.2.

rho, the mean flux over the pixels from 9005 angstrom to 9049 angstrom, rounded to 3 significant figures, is 4.75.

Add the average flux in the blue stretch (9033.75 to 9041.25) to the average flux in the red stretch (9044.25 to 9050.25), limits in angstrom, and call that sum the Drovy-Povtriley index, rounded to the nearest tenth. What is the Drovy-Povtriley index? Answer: 9.7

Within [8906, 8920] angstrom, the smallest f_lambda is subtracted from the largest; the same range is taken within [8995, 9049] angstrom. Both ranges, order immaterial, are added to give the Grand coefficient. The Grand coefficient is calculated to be 2.7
